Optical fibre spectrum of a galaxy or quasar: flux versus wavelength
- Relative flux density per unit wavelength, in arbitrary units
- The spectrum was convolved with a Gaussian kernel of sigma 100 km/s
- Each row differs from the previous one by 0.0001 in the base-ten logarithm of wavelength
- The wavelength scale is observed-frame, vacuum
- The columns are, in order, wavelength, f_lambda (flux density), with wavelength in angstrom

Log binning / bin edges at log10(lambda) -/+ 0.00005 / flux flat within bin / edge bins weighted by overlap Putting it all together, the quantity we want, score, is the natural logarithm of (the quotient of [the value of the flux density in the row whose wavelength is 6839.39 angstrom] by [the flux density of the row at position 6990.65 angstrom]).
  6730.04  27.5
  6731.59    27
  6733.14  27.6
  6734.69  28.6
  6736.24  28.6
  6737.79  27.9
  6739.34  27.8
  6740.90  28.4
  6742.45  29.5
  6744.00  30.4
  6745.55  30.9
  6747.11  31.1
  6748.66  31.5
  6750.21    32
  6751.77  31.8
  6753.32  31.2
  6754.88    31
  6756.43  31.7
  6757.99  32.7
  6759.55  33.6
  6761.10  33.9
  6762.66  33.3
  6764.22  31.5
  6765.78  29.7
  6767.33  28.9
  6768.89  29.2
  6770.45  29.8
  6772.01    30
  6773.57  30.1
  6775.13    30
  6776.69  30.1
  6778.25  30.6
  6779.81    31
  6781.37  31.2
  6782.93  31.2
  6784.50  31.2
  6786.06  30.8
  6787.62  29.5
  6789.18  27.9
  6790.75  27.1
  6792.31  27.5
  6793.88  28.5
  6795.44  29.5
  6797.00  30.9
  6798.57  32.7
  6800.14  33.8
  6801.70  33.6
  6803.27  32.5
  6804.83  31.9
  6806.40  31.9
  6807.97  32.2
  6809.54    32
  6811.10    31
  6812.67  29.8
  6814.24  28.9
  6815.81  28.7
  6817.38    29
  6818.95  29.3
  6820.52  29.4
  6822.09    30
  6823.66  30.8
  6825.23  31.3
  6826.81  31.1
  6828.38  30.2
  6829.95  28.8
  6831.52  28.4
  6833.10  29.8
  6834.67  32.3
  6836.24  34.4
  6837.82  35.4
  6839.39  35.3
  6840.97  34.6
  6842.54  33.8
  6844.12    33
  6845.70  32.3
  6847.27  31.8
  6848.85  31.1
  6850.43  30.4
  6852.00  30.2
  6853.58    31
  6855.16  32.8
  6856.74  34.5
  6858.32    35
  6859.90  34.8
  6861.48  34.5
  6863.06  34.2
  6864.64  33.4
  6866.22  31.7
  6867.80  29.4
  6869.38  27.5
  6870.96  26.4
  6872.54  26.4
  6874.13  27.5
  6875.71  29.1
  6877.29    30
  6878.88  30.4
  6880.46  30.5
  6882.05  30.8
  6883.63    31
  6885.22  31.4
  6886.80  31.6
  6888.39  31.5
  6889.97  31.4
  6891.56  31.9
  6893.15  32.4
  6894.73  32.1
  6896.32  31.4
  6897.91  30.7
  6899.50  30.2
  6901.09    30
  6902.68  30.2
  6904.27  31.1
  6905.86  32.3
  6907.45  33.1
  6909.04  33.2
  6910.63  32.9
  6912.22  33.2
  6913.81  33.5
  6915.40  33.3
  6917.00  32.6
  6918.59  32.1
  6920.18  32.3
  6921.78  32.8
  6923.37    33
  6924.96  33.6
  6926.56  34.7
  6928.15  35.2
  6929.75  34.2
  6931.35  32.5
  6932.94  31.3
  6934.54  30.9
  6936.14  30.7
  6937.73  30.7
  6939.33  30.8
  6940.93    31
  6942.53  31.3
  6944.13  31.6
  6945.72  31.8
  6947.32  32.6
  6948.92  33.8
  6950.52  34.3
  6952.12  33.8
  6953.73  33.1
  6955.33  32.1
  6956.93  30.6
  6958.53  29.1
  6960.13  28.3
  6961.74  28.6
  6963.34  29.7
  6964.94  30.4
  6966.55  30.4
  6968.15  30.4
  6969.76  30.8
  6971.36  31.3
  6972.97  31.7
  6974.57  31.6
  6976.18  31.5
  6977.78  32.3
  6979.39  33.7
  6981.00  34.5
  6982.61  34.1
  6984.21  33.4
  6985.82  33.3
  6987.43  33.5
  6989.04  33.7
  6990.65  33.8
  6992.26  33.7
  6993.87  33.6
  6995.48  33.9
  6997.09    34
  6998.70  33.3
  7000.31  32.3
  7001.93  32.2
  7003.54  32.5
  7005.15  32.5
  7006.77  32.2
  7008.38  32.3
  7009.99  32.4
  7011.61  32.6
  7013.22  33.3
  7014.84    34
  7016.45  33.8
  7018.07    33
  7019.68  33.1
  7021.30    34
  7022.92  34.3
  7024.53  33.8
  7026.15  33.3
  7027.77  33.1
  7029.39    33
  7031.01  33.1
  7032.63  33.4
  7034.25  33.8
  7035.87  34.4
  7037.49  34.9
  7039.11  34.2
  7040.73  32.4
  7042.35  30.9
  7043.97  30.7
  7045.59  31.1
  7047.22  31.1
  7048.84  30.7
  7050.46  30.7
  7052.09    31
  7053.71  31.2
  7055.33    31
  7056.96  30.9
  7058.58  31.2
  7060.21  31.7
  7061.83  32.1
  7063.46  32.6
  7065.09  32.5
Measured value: 0.043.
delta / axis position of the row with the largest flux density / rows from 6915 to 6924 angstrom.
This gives 6915.40 angstrom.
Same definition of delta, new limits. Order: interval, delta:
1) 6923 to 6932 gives 6928.15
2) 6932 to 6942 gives 6932.94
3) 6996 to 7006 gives 6997.09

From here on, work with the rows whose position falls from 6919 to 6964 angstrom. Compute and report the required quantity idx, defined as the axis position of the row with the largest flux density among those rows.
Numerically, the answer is 6928.15 angstrom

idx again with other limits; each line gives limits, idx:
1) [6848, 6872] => 6858.32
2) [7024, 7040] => 7037.49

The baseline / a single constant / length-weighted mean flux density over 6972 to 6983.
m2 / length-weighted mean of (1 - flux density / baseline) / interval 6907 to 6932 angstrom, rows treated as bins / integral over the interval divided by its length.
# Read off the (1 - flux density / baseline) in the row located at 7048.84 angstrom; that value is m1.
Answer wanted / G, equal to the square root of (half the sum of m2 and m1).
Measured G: 0.15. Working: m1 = 0.06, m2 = -0.02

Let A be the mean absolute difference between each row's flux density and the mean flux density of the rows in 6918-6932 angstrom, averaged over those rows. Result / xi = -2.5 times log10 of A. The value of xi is 0.08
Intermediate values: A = 0.93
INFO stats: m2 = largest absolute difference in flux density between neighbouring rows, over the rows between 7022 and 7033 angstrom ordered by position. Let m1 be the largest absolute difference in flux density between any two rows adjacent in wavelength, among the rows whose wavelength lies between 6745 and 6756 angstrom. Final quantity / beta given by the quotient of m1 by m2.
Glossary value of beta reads 1.2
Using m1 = 0.6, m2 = 0.5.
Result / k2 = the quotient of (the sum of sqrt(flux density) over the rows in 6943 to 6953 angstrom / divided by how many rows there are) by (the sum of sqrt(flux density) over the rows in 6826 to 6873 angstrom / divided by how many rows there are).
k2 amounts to 1.02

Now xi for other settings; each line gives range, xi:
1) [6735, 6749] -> -0.24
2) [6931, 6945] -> 0.94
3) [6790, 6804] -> -0.88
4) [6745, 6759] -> 0.87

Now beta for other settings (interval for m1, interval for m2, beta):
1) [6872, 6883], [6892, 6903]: 2.3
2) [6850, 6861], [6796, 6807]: 1.0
